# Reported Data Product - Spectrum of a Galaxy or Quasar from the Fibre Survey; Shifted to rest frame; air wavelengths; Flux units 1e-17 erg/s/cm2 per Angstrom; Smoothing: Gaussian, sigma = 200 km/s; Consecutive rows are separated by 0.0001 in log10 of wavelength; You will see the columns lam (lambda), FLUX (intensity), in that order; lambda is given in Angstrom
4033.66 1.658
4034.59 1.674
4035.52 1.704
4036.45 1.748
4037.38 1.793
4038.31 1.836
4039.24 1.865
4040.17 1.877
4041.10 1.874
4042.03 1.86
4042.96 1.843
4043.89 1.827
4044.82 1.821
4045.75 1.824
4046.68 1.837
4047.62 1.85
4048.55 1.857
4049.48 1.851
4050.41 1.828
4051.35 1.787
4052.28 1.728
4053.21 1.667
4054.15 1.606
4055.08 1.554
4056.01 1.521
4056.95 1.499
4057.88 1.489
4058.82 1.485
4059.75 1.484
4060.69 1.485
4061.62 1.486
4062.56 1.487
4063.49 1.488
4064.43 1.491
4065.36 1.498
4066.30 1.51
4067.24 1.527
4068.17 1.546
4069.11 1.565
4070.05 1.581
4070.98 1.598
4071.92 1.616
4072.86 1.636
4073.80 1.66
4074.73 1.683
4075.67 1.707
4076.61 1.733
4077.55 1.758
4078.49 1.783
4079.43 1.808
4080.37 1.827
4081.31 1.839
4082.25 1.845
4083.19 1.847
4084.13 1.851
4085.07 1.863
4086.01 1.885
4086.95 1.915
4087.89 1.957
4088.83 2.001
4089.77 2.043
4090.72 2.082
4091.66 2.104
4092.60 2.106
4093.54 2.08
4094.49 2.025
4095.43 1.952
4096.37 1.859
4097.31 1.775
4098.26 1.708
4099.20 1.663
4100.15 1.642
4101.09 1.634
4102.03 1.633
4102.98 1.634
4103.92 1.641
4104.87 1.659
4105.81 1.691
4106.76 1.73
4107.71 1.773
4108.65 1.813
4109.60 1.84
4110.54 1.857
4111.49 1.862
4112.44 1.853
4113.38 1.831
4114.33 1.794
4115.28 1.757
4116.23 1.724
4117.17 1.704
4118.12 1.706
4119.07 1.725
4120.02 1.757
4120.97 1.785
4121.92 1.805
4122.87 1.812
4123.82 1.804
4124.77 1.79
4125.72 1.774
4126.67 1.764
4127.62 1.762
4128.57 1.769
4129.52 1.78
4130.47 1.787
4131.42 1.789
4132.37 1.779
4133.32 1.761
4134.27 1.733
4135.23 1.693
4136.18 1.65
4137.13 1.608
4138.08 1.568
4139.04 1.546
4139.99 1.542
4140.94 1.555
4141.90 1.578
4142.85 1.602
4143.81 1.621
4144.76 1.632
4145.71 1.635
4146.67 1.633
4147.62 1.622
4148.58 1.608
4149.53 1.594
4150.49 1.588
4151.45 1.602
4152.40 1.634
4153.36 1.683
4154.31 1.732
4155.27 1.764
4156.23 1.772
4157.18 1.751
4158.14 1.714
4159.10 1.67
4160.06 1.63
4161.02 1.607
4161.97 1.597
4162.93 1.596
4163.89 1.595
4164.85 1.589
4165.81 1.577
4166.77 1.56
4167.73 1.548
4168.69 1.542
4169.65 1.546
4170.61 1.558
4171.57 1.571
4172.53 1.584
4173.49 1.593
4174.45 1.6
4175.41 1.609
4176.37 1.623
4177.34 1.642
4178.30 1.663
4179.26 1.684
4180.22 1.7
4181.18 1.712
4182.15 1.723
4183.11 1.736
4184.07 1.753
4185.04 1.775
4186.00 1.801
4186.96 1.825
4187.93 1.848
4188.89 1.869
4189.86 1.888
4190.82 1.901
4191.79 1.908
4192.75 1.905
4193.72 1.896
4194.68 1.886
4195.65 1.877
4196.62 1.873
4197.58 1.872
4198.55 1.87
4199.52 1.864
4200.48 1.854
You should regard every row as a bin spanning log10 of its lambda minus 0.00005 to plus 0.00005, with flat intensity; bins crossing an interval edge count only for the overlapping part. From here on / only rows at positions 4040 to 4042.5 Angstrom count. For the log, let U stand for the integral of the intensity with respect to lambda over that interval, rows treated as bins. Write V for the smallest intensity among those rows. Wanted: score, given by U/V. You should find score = 2.51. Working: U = 4.7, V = 1.86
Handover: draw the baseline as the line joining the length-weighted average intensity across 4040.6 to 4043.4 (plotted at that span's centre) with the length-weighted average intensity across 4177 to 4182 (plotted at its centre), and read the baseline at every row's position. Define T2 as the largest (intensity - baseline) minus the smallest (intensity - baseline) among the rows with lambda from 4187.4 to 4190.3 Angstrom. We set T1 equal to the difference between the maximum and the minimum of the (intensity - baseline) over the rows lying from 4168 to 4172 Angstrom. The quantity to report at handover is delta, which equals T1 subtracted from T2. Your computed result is 0.01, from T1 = 0.033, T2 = 0.04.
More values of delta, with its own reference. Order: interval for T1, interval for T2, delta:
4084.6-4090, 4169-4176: -0.12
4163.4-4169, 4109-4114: -0.02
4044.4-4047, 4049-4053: 0.10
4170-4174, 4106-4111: 0.09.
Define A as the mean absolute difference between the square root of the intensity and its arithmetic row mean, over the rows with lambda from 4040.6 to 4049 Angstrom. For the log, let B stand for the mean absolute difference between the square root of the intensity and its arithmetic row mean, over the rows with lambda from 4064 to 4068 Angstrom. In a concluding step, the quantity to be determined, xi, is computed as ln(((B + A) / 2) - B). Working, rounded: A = 0.0054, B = 0.0049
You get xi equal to -8.2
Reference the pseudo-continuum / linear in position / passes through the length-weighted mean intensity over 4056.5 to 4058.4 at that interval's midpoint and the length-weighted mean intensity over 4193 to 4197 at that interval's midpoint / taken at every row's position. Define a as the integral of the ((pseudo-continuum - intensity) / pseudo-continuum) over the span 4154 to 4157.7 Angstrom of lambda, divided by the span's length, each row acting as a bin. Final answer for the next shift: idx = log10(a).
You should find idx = -2.06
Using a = 0.009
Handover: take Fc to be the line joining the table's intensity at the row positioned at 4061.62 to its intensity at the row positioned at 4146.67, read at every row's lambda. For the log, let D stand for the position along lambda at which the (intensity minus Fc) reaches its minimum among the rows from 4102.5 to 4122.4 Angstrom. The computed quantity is 4102.98 Angstrom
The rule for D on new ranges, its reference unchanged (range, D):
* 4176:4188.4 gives 4176.37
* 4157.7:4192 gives 4168.69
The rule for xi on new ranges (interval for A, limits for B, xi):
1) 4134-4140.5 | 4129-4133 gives -4.5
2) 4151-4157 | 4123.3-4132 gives -4.7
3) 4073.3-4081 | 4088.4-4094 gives -5.6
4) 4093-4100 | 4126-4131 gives -3.8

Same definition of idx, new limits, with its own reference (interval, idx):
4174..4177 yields -0.93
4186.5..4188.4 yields -1.90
